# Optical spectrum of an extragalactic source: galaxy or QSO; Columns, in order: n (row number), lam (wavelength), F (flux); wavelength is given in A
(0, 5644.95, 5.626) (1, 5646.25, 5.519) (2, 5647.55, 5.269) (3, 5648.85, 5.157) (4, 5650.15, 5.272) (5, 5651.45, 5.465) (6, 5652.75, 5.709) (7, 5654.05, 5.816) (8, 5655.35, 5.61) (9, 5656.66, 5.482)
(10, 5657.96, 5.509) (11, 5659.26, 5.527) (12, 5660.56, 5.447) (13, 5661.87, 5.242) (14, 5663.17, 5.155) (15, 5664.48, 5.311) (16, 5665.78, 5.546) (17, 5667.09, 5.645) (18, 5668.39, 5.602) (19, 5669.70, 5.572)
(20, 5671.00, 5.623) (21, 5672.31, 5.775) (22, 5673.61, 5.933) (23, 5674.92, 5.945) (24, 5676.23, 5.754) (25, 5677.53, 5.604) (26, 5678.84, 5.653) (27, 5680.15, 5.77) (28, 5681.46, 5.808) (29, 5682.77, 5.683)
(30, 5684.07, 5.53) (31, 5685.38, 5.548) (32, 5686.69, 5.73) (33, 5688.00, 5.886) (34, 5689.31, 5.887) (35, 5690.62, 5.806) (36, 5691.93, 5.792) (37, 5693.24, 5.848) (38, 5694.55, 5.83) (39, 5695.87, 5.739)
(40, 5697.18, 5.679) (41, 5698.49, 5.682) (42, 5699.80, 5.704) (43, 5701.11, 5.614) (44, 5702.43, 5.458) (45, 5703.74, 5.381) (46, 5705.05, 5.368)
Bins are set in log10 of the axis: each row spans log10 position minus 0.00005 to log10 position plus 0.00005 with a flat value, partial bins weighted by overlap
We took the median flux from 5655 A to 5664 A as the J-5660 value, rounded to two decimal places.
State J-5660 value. 5.48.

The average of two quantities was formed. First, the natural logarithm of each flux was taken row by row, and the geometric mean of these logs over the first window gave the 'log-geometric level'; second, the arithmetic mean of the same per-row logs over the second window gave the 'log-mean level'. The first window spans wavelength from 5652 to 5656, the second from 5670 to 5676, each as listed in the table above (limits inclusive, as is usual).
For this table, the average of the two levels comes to 1.75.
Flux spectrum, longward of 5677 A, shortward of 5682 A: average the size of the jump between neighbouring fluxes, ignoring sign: 0.068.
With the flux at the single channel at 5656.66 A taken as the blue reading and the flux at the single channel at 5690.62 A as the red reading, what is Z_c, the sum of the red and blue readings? 11.3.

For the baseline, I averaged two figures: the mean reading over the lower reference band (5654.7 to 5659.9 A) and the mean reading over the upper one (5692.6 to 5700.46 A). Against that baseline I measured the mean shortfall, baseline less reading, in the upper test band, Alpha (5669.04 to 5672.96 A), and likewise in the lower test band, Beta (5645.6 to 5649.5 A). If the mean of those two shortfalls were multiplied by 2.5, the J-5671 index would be 0.38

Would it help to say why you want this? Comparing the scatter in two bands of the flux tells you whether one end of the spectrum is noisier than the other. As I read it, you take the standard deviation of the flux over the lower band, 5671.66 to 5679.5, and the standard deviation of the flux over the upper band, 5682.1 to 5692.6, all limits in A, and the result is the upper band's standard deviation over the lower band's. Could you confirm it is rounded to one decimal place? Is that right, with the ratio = 1.0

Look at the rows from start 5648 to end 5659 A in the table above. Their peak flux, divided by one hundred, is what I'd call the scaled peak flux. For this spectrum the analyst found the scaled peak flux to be 0.0582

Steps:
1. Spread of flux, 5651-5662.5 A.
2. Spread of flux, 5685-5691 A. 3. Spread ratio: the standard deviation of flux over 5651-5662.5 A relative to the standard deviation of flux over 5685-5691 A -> 1.2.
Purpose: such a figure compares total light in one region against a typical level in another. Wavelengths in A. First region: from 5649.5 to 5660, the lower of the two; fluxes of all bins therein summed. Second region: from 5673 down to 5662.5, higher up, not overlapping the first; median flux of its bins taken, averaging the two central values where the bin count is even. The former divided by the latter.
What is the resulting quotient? 7.95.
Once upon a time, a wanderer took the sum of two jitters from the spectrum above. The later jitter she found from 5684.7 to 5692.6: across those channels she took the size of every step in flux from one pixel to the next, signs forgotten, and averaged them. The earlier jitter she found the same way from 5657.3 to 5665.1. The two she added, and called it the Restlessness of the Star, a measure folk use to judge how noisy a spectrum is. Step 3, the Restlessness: 0.20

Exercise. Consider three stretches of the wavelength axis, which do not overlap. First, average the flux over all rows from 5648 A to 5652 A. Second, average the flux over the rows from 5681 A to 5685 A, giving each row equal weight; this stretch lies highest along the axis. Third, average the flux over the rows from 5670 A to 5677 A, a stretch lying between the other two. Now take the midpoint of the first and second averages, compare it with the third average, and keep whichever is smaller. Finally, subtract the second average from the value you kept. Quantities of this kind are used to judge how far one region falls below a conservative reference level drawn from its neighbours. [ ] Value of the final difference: -0.19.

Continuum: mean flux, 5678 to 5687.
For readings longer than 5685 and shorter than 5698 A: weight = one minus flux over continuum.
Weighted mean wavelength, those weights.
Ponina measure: 5691.8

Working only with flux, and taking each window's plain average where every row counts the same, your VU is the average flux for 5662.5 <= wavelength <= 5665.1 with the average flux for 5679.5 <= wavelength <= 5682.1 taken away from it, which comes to -0.56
